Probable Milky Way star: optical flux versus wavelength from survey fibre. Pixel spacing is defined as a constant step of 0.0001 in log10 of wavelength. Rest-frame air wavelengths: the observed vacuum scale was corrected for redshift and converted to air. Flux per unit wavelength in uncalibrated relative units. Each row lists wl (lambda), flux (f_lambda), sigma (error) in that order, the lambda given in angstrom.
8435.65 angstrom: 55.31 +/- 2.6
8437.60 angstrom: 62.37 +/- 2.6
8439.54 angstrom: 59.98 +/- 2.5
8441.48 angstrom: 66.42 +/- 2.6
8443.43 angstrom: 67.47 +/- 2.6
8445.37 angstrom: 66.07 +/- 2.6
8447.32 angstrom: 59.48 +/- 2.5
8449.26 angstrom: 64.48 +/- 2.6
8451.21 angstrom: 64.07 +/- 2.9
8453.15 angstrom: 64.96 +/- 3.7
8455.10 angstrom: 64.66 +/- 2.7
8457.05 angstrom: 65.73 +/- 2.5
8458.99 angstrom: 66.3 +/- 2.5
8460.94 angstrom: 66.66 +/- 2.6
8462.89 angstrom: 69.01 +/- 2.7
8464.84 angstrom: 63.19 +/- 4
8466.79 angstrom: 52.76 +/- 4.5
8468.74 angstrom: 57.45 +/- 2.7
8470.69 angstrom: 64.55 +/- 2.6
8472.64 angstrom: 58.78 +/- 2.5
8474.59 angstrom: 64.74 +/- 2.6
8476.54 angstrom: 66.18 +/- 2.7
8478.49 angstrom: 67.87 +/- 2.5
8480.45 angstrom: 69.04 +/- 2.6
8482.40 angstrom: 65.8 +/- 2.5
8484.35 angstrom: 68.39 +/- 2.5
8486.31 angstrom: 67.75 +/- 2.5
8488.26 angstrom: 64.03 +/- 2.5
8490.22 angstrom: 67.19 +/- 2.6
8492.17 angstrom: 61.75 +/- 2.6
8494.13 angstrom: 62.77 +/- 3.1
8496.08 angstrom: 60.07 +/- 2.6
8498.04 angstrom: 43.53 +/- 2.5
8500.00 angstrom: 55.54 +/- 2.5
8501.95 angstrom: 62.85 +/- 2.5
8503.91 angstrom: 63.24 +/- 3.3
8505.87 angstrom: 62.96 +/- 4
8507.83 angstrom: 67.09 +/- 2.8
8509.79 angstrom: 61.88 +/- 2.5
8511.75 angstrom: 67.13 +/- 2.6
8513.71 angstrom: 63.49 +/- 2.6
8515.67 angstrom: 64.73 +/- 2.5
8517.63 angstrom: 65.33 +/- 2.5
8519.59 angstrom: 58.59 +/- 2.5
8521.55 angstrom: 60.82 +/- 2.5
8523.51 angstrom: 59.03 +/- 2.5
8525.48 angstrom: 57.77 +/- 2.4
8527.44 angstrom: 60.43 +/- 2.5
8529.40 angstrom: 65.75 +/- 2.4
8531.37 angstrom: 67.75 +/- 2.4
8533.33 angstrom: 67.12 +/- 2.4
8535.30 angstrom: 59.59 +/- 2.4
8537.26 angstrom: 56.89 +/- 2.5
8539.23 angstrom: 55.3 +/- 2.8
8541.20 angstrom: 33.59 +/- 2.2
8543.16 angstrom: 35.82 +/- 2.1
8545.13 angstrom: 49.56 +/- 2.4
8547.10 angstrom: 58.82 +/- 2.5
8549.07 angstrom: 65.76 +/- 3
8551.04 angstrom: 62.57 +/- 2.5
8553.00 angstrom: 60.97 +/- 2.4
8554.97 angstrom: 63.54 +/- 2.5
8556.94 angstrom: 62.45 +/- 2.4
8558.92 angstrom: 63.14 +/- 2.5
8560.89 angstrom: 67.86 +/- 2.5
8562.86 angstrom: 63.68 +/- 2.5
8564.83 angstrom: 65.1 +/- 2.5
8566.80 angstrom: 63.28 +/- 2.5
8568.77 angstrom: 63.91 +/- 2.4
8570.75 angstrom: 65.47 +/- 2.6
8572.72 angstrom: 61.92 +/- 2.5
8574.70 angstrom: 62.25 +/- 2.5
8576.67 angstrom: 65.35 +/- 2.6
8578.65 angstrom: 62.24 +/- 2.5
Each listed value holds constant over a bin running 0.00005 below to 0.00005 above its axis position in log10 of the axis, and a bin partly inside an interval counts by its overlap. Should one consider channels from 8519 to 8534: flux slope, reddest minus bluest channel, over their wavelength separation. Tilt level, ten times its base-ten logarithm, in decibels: -2.1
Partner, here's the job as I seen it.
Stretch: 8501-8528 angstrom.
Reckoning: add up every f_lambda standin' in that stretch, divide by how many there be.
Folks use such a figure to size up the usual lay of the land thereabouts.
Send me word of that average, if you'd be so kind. 62.5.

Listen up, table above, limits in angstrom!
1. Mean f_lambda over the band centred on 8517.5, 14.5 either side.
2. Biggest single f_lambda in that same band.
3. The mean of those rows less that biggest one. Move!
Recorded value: -4.7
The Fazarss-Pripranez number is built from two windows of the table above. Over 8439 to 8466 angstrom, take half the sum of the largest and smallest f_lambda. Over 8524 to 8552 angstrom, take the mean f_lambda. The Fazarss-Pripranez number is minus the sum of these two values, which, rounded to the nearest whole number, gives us -121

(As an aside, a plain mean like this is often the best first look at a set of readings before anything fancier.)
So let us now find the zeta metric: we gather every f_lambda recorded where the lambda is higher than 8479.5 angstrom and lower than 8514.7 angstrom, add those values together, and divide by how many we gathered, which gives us 63.0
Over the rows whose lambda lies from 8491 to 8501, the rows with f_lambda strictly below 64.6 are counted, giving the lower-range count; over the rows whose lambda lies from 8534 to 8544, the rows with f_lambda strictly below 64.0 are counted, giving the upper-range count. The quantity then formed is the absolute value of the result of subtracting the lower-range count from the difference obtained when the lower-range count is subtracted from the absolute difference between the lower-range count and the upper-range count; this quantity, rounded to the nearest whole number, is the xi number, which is 10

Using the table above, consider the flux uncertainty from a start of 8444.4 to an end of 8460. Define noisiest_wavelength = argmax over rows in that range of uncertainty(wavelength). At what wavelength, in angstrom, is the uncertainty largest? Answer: 8453.15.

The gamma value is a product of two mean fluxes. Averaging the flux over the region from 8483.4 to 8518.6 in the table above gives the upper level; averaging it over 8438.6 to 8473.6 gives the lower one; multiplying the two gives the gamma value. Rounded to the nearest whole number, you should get 3982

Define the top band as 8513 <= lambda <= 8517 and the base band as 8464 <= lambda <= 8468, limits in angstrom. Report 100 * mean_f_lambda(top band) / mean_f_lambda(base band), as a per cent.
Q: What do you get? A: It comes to 111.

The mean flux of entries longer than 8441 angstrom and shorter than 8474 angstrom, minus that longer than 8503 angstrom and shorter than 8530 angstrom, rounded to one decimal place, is 0.9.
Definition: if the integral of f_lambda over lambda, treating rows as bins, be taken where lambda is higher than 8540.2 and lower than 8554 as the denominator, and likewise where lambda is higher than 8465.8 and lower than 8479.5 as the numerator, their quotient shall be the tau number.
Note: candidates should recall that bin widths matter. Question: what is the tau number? 1.17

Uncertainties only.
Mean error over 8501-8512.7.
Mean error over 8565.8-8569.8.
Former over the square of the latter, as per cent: 49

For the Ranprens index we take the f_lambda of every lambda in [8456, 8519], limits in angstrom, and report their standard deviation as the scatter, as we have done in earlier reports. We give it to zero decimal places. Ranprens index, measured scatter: 5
